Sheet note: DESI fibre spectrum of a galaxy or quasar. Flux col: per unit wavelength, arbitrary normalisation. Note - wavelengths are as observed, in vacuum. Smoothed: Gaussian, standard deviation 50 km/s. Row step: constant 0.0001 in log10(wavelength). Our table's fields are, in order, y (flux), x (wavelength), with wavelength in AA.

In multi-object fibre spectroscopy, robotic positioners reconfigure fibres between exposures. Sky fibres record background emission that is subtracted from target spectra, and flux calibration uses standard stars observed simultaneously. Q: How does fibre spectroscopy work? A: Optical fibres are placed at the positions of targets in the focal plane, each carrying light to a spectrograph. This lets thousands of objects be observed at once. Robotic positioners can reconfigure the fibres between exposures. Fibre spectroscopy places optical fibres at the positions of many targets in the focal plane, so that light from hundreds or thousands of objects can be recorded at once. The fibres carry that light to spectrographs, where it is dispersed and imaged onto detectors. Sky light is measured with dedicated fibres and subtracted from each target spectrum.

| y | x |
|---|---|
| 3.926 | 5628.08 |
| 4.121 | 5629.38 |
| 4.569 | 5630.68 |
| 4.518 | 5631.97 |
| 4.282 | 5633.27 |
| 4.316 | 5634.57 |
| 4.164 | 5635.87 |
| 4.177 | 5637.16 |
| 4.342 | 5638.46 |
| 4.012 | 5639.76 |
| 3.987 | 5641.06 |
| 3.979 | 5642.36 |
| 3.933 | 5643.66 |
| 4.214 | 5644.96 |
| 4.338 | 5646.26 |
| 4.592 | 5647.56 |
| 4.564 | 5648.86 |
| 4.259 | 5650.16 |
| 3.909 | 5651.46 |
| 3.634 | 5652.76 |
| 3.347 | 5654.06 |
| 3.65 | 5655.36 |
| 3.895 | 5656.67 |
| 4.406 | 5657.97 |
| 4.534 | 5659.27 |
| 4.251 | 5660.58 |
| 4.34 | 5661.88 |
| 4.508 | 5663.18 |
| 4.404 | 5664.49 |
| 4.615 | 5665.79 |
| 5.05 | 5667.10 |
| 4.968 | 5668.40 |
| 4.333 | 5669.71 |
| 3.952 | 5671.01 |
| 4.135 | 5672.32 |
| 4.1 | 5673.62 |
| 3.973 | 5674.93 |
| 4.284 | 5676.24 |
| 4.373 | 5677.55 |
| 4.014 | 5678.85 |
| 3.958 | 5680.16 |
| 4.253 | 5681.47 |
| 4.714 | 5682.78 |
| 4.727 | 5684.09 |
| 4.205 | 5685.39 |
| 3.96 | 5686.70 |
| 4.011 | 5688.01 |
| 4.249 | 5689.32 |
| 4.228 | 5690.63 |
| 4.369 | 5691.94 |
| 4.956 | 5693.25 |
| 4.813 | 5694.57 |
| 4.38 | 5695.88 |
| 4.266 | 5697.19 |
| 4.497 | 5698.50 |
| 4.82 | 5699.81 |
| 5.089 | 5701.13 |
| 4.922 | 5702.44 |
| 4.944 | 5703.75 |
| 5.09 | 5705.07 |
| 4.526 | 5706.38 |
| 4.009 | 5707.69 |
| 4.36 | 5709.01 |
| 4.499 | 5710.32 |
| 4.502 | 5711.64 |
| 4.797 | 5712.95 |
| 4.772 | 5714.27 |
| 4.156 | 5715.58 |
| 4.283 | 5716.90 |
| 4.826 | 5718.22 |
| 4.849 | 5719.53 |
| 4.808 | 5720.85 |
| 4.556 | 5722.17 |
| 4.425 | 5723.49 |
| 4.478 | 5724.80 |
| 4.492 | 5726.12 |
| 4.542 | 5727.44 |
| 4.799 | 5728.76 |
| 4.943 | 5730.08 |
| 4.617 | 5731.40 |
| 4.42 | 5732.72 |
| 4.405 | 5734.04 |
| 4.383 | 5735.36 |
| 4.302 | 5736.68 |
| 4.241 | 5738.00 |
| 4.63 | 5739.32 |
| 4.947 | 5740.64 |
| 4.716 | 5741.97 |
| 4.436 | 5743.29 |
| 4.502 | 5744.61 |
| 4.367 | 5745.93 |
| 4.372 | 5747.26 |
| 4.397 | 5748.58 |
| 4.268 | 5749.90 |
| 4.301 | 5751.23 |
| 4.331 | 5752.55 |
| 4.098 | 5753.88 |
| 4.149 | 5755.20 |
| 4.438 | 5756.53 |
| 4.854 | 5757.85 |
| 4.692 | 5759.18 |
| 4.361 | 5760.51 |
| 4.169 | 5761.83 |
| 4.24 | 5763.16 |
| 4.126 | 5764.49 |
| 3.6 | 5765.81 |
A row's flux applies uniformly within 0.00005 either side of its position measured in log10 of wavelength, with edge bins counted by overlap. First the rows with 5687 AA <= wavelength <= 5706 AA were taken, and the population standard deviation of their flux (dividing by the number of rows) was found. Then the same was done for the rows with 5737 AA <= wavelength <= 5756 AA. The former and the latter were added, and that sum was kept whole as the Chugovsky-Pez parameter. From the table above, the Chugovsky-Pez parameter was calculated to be 0.57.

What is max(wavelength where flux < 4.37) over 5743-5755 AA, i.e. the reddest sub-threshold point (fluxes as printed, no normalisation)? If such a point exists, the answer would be 5753.88 AA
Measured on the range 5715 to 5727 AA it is 5716.90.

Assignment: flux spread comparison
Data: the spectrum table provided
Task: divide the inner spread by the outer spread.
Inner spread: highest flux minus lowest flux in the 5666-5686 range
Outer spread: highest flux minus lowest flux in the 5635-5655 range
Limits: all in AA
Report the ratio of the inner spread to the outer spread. 0.88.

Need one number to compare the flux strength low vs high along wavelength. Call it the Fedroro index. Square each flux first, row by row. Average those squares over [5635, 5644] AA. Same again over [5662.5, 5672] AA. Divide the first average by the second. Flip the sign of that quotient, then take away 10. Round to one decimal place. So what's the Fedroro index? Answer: -10.8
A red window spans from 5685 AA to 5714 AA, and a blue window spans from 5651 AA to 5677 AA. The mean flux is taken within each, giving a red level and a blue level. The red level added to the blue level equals 8.74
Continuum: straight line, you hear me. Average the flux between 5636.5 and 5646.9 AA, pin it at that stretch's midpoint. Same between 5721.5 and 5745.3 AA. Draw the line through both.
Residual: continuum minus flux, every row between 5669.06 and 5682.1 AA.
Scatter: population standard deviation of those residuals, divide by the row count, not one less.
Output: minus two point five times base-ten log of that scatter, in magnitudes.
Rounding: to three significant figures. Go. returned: 2.02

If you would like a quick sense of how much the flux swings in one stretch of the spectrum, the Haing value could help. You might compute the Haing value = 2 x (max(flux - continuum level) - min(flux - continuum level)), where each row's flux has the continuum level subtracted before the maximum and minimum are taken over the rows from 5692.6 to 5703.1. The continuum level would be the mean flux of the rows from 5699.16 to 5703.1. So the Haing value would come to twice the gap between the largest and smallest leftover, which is 1.6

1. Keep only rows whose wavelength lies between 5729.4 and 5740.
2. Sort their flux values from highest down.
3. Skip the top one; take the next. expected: 4.63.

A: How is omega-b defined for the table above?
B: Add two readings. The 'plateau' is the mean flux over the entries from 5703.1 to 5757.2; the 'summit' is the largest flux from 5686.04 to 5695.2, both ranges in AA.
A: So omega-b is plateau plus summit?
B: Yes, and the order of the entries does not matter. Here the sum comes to 9.5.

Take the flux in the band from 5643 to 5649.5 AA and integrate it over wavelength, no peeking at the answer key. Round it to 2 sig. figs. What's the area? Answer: 28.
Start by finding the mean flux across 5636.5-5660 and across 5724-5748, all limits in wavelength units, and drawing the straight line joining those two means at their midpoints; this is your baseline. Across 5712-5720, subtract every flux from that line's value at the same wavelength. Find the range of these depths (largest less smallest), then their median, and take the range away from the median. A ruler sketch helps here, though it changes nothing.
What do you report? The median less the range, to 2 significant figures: -1.0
